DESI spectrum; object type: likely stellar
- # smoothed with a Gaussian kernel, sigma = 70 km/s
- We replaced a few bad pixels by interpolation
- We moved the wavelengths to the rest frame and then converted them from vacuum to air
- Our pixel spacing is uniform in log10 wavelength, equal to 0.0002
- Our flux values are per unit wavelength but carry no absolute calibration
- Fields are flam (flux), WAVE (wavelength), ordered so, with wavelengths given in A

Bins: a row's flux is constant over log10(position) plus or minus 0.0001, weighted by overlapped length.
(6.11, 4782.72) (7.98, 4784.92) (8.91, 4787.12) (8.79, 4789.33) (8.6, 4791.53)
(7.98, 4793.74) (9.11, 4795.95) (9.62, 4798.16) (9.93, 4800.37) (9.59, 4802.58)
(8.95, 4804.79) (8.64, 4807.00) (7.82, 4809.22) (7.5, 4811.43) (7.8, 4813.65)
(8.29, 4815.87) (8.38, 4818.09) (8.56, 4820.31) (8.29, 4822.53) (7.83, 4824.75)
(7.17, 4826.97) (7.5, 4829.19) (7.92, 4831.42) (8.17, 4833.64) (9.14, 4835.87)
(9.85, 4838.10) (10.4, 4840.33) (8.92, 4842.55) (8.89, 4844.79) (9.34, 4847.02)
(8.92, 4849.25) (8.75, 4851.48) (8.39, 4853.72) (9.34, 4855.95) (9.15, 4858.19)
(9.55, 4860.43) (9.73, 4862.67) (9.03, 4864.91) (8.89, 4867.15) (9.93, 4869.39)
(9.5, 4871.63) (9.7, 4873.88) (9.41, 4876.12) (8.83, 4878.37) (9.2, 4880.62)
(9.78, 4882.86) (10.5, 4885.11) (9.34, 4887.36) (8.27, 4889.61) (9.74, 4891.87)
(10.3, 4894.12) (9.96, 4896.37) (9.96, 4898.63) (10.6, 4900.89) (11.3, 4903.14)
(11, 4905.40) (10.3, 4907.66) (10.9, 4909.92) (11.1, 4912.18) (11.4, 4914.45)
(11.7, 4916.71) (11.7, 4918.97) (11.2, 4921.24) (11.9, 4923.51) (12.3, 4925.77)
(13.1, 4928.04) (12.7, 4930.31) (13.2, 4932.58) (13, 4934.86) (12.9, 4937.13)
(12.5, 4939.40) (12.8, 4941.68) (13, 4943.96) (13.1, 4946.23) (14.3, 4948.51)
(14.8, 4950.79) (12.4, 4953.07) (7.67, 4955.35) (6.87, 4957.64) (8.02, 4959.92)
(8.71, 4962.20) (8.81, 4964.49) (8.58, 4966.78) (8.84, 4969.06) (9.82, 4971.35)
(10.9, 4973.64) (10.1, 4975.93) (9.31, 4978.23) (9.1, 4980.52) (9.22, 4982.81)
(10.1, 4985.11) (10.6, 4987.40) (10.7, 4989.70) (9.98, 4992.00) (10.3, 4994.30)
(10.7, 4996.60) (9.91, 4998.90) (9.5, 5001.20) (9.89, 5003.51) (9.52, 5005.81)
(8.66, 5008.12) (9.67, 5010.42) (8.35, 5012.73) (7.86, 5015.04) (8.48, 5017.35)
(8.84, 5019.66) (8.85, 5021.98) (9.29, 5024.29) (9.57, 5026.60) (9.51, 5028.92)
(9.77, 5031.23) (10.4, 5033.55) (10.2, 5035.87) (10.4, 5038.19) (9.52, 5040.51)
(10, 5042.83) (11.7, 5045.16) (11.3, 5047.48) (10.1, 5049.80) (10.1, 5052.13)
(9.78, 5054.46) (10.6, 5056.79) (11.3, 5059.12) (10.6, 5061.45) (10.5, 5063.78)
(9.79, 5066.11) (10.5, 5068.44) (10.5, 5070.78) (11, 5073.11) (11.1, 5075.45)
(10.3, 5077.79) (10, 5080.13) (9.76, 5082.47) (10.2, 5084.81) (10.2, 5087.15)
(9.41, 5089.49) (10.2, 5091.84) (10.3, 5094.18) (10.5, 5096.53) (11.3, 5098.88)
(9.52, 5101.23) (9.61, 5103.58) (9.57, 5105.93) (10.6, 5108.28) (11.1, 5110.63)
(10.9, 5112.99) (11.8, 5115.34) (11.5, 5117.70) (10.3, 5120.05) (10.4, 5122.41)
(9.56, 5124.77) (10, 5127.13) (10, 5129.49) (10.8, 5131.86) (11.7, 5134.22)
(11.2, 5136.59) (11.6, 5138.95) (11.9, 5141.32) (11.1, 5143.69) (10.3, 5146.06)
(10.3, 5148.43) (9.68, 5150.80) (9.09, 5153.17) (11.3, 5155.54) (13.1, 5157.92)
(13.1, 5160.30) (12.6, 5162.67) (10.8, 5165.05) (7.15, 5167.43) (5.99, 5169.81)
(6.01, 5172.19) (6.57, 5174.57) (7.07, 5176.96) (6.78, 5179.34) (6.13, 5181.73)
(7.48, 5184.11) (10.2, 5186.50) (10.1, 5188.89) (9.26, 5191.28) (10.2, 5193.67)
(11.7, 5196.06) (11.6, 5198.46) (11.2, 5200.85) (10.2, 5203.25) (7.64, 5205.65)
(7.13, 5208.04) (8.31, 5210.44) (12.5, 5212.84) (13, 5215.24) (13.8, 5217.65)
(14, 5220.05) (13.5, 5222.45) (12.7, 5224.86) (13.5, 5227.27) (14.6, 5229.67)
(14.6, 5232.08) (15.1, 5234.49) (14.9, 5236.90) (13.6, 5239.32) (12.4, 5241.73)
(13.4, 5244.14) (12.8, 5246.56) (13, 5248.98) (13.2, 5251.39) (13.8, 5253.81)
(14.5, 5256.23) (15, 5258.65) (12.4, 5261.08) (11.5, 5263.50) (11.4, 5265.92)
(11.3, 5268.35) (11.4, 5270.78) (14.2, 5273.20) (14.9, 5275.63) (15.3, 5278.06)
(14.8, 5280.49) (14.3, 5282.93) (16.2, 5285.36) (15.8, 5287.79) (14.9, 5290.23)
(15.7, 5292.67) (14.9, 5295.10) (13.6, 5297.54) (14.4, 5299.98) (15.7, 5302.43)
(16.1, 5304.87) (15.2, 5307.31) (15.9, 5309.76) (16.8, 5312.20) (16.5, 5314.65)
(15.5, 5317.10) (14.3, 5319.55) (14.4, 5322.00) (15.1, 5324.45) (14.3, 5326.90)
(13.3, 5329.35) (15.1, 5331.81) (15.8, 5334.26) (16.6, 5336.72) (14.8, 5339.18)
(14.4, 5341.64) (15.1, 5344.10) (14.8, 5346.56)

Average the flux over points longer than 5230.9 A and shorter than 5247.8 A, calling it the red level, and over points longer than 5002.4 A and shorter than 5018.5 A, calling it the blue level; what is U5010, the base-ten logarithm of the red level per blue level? 0.19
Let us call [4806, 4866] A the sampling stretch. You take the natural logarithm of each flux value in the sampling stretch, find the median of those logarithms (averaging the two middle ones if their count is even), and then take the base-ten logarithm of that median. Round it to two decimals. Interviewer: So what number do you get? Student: 0.33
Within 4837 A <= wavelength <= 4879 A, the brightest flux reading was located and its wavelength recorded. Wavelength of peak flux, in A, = 4840.33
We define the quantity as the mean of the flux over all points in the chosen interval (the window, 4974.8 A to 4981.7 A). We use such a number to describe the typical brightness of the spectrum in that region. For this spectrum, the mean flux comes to 9.5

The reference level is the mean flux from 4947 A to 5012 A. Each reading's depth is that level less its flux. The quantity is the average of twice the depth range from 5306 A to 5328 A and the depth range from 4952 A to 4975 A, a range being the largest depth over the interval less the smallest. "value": 5.3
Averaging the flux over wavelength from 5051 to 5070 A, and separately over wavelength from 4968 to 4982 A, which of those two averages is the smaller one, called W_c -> 9.7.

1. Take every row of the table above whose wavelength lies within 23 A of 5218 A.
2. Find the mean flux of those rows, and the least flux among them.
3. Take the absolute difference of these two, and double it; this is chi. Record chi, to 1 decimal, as 10.3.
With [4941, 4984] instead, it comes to 6.9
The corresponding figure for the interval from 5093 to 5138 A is 2.1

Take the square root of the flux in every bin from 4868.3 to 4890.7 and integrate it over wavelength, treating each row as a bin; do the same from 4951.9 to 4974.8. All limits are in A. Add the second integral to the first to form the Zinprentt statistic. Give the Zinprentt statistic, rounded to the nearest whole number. 138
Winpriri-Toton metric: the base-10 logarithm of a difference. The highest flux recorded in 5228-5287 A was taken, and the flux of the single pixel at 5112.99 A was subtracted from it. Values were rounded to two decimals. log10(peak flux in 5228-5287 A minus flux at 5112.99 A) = 0.72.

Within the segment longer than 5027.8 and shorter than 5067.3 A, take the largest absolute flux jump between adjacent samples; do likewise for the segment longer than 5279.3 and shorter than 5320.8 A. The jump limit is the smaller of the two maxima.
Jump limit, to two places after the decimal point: 1.70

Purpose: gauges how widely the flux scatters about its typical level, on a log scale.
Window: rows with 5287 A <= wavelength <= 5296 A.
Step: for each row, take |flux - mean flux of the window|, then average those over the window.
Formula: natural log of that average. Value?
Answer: -0.9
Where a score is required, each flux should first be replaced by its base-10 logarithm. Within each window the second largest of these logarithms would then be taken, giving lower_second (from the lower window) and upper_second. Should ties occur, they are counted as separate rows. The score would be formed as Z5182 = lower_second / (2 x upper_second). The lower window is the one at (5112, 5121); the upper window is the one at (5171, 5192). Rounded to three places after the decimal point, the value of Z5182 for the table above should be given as 0.528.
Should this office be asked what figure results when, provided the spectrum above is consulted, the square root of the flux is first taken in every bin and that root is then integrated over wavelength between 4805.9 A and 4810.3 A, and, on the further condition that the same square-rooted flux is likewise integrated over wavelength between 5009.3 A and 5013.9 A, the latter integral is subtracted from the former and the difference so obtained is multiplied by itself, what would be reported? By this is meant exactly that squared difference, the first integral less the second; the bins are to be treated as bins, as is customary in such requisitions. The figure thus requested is 1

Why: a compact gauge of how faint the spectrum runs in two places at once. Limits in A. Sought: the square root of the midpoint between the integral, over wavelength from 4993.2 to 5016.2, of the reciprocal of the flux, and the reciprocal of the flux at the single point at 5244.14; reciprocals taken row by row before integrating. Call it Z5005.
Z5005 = 1.1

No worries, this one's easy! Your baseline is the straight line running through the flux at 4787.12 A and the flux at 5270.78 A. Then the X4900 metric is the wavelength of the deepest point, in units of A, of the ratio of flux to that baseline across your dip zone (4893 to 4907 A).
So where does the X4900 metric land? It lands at 4898.63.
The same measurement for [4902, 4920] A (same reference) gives 4907.66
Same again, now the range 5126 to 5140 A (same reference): 5129.49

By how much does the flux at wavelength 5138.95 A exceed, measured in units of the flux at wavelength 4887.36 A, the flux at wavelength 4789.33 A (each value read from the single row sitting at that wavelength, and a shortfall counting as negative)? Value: 0.30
